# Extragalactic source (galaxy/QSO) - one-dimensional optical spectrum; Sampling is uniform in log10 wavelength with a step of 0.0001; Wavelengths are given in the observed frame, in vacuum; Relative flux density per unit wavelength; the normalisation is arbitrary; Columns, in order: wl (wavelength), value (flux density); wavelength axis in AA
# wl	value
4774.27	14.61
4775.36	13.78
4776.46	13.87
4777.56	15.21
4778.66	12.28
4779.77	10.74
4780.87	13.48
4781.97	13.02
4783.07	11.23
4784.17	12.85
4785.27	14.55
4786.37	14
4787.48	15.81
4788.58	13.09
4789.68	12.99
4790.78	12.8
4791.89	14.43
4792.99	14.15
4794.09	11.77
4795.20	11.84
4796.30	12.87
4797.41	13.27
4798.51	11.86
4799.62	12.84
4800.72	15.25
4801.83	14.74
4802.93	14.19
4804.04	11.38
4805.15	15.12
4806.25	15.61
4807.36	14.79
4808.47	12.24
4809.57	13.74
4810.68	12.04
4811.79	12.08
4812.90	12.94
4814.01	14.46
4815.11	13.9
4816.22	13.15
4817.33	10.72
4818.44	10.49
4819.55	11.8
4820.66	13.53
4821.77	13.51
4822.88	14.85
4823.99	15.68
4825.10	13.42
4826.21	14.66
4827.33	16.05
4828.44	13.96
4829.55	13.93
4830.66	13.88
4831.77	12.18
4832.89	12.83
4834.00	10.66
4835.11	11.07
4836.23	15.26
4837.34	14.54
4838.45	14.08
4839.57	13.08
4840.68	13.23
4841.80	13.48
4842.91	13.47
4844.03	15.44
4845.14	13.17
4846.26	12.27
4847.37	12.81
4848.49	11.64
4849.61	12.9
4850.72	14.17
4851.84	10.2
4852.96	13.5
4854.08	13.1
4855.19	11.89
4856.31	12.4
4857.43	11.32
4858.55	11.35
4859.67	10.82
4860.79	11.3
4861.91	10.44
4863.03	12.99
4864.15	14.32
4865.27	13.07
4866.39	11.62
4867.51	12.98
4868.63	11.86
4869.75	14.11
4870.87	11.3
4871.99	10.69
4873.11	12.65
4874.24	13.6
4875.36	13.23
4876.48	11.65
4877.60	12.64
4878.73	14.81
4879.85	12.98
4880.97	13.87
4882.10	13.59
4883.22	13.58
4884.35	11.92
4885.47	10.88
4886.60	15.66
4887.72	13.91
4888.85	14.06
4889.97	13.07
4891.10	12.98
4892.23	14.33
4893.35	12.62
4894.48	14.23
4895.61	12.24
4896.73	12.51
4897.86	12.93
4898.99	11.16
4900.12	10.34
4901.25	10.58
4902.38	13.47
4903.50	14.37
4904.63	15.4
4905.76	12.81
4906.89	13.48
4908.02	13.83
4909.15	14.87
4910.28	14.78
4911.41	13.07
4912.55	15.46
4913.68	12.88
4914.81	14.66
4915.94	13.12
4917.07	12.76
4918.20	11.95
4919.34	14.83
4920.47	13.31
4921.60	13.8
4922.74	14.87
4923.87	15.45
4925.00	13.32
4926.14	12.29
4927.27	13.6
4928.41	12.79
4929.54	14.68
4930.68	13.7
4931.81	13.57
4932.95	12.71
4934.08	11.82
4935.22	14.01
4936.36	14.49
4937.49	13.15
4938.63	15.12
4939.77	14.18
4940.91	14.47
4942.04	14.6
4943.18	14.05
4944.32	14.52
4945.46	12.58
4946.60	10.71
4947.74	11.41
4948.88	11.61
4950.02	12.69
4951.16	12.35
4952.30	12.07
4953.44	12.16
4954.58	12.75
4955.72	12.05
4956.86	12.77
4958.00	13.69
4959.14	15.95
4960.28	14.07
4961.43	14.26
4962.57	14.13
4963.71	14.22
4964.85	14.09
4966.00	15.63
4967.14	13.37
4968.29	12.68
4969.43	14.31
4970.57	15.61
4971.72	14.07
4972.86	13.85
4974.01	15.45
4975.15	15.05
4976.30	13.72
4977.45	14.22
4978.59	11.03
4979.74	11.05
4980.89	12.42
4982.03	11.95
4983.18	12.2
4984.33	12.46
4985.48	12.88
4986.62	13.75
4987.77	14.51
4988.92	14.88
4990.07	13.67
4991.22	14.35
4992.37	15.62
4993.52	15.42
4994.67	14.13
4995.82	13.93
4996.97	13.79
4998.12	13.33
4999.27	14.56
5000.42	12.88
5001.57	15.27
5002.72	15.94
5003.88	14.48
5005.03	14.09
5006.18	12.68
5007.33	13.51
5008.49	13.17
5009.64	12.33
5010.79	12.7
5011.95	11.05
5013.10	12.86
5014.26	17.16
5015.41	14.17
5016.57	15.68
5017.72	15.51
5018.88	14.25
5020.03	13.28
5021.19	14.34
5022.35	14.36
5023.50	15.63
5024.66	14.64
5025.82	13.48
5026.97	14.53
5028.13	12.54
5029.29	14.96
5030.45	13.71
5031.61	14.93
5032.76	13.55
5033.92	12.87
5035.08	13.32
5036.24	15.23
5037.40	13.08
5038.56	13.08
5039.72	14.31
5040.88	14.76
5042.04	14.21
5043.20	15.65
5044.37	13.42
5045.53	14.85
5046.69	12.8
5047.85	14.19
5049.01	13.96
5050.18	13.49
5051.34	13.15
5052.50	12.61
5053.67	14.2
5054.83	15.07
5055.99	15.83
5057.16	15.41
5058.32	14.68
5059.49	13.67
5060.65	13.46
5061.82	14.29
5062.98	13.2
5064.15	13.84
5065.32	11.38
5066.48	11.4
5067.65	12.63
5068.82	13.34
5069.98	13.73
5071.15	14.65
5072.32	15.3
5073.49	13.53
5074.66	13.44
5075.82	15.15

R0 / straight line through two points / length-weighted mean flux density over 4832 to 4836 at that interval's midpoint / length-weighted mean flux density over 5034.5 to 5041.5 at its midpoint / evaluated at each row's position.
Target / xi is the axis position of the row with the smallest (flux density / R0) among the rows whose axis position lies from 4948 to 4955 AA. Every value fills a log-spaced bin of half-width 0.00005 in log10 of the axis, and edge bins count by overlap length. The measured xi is 4948.88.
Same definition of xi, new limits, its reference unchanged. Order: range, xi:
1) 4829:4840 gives 4834.00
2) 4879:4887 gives 4885.47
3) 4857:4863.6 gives 4861.91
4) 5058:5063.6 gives 5062.98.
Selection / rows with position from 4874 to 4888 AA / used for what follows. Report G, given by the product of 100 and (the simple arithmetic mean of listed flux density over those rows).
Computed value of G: 1326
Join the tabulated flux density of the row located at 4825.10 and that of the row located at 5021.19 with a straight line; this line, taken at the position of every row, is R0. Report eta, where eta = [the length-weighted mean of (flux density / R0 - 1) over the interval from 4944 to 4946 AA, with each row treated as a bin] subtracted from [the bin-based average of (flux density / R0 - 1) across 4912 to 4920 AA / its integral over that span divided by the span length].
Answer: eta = 0.02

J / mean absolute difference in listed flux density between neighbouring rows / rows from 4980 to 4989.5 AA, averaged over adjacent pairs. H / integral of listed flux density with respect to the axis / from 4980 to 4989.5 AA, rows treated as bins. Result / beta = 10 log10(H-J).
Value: 20.9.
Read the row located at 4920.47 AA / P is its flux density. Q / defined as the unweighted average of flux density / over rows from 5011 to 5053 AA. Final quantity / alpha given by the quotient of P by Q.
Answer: 0.95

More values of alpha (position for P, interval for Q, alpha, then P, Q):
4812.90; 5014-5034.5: 0.90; 12.94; 14.4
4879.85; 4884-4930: 0.97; 12.98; 13.4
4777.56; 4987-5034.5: 1.08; 15.21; 14.1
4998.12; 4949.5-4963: 1.01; 13.33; 13.2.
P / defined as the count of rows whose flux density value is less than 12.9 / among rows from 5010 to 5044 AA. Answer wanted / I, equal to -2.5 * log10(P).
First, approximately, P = 5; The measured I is -1.7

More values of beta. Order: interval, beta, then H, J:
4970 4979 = 21.0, 128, 1.3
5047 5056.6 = 21.3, 135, 0.7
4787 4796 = 20.8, 120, 1.1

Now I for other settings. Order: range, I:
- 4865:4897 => -2.7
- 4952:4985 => -2.7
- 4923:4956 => -2.9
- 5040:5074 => -1.7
